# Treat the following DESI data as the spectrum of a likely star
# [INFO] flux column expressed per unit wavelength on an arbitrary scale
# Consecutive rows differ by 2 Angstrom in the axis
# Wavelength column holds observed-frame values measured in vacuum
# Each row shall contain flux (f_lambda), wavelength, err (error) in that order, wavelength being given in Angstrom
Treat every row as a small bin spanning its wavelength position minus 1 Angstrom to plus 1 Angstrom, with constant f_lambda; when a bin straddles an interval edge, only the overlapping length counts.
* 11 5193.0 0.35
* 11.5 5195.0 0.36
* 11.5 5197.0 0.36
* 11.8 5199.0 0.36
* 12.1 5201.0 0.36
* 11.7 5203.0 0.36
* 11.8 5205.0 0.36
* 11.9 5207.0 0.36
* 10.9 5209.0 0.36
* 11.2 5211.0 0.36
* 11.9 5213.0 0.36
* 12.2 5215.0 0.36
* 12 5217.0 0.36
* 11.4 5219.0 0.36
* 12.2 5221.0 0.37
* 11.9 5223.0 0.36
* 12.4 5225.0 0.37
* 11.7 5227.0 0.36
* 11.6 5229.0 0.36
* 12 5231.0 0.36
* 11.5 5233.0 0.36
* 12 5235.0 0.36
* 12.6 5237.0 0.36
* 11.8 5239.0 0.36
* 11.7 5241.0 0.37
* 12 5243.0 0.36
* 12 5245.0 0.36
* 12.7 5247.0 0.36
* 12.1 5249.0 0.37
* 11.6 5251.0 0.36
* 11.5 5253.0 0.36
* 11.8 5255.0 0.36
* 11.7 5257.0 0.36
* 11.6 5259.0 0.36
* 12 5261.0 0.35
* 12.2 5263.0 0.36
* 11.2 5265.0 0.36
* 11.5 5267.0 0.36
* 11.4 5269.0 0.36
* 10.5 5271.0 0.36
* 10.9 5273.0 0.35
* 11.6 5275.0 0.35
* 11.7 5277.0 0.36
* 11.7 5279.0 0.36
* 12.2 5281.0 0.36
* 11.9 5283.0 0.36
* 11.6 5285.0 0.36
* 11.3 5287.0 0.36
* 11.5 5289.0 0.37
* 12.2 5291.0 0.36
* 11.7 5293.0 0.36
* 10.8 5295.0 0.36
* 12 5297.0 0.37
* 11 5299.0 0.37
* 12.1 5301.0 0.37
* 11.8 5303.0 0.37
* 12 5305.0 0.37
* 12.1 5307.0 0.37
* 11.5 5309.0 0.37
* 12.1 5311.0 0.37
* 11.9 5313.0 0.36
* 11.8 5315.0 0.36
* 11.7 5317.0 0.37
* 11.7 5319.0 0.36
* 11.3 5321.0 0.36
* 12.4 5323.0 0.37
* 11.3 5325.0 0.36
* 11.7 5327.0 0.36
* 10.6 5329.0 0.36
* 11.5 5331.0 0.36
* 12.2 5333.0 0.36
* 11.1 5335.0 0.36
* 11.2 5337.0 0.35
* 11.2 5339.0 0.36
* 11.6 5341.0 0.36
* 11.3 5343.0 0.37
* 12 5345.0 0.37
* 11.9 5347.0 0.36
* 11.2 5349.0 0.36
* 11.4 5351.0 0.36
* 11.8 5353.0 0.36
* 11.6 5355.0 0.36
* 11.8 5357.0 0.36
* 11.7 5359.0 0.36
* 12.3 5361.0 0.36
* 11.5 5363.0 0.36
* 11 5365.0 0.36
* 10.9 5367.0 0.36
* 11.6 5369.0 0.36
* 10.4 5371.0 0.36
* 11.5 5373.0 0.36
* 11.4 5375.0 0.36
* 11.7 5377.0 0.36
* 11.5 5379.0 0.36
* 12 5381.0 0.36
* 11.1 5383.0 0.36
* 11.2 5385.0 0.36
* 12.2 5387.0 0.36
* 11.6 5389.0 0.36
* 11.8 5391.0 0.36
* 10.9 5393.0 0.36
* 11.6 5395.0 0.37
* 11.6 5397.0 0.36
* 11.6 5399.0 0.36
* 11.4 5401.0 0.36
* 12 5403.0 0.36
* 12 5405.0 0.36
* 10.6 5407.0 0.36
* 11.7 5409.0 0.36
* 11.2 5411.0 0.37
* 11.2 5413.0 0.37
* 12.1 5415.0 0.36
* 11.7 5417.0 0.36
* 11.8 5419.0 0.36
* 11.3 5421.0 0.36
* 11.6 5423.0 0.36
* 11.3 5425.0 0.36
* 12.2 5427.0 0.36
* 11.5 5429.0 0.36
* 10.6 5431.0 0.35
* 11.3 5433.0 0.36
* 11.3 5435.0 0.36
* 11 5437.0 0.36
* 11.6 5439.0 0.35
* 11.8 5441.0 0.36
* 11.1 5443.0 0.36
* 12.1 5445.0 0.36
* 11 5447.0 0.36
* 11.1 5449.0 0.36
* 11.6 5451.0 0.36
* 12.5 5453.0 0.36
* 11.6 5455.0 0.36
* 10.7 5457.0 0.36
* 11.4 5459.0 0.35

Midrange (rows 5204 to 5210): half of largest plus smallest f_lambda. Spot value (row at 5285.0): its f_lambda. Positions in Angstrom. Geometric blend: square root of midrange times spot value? 11.50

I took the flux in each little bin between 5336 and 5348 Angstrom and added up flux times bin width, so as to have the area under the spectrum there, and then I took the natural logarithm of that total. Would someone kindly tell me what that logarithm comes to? 4.93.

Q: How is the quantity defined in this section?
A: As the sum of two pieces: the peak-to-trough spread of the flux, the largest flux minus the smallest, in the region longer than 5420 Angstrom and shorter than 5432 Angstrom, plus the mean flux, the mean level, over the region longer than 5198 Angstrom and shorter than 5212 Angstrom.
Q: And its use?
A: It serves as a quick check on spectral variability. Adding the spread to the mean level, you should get 13.2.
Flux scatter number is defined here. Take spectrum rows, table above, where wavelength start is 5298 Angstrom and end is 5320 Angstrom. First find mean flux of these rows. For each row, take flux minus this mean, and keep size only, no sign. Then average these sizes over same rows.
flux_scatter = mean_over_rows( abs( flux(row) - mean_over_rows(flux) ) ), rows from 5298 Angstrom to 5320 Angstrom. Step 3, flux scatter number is 0.23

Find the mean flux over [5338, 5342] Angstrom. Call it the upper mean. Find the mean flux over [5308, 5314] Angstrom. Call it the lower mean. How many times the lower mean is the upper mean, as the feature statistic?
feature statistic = 0.96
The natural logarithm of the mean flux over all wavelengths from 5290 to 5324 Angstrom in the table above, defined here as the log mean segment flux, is 2.47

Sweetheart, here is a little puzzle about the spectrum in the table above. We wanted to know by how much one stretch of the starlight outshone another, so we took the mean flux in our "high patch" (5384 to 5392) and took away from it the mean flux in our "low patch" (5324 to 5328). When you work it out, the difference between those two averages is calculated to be 0.2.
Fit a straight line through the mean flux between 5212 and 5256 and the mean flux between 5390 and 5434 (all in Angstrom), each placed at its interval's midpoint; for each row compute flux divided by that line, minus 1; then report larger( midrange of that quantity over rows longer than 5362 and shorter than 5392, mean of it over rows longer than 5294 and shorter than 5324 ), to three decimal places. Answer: 0.000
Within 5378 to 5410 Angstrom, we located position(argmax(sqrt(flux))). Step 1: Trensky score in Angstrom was 5387.0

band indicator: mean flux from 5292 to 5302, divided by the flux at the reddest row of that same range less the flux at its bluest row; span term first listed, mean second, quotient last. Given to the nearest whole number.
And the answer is 29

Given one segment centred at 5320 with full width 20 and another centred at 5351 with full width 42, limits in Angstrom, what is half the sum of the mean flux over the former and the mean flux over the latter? 11.6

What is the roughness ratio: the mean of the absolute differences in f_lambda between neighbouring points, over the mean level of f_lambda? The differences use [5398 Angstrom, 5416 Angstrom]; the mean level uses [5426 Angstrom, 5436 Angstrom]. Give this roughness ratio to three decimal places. 0.052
